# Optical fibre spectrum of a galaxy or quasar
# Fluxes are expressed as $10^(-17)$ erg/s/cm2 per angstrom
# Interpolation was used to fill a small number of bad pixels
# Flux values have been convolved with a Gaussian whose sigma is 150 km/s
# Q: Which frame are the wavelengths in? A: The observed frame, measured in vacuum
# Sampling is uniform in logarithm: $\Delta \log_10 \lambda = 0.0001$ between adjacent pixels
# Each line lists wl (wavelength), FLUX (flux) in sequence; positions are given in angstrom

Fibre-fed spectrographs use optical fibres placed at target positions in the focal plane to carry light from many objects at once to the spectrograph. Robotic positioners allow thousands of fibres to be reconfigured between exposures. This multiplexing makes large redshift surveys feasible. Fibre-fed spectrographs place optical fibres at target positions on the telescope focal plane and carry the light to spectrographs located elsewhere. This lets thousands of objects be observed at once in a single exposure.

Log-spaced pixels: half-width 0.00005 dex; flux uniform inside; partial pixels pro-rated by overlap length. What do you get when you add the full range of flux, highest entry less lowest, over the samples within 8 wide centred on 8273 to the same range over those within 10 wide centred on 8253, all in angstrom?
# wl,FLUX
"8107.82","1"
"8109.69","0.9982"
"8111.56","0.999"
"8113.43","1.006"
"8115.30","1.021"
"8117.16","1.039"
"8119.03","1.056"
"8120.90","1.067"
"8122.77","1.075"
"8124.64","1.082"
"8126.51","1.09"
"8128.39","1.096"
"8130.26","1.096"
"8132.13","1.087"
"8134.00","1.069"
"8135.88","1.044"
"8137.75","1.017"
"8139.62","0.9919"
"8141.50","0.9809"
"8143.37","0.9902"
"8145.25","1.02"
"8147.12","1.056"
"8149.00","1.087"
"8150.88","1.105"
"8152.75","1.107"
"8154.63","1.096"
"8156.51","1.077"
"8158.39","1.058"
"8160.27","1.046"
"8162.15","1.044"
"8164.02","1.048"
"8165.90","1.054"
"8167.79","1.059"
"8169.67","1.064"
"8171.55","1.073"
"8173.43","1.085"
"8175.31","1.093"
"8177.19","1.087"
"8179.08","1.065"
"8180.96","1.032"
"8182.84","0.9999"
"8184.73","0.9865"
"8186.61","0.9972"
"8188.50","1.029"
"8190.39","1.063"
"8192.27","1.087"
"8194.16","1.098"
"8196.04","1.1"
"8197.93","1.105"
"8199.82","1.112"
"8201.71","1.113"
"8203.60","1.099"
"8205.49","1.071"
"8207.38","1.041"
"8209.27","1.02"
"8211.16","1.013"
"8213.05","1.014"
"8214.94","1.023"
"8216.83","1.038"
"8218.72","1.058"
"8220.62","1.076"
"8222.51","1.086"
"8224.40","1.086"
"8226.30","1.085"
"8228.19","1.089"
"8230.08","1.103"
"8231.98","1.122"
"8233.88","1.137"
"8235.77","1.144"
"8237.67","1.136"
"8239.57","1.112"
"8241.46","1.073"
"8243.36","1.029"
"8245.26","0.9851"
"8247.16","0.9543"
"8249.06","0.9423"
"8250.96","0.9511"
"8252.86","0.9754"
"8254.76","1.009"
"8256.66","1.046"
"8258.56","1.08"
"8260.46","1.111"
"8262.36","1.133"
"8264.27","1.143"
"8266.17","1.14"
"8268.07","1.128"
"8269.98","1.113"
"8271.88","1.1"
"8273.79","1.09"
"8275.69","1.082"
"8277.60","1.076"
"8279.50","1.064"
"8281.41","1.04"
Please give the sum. 0.135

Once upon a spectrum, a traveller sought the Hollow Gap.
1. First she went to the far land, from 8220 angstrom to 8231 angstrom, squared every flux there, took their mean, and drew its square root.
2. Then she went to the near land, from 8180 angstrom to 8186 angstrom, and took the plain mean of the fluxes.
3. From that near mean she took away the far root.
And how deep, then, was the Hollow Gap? -0.081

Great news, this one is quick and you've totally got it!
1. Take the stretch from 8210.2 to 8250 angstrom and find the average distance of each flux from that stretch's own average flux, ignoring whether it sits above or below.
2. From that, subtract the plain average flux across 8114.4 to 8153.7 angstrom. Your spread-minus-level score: -1.01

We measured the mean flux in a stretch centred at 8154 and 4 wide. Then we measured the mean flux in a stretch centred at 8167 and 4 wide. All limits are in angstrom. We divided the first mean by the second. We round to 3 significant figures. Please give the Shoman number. 1.04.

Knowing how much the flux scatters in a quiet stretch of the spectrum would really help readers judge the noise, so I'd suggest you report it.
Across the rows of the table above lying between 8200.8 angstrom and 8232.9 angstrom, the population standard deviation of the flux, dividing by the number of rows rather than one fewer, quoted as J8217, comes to 0.035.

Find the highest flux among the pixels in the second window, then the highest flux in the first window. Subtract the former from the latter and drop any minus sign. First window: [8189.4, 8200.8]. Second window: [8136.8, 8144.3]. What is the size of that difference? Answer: 0.095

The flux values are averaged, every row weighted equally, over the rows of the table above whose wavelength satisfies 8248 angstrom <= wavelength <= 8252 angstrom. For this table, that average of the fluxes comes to 0.947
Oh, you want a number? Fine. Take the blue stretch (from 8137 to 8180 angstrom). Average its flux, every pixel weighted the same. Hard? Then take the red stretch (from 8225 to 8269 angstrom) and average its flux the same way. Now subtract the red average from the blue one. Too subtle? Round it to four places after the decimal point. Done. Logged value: -0.0141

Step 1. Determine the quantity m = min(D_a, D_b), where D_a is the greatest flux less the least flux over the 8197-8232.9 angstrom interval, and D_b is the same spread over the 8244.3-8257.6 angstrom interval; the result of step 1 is 0.10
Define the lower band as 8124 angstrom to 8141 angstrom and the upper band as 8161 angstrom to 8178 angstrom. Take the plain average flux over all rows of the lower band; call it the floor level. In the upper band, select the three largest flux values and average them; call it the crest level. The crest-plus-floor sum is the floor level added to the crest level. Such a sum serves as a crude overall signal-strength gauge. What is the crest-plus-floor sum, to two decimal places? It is 2.15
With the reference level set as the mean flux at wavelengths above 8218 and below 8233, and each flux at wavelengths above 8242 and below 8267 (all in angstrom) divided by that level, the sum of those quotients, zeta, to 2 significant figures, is 12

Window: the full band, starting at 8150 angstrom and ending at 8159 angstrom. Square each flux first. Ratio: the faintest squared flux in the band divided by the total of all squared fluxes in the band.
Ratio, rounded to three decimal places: 0.189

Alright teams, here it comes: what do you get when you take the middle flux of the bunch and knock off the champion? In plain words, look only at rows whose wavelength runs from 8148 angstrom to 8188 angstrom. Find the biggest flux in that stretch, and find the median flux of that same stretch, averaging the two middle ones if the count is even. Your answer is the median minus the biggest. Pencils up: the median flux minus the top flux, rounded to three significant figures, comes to -0.0430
